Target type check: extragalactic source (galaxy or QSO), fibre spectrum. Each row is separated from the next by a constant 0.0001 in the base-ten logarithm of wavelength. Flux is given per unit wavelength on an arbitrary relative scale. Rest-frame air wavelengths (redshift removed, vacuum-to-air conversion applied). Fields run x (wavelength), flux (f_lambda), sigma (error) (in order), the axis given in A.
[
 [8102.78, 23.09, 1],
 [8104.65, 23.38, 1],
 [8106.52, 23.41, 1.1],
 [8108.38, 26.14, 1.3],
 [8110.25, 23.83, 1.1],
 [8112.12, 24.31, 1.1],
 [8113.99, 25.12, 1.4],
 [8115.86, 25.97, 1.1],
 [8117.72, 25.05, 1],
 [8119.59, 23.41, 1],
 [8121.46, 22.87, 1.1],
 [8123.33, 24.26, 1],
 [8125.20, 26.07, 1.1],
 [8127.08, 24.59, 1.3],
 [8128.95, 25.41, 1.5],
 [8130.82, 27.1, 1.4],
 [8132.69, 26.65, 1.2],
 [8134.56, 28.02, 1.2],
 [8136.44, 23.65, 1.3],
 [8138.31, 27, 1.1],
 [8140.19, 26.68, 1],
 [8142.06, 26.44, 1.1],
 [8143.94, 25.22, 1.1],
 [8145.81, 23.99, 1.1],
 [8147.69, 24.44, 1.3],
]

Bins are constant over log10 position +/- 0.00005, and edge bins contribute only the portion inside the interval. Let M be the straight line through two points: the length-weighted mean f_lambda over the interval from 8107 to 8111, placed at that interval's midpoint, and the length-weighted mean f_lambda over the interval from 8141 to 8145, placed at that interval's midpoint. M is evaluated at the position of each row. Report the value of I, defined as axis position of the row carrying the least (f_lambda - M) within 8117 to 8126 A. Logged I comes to 8121.46 A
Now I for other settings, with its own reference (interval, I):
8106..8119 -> 8106.52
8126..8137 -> 8136.44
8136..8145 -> 8136.44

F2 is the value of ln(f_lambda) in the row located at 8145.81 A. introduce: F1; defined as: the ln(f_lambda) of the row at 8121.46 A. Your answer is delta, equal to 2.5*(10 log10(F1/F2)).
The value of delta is -0.16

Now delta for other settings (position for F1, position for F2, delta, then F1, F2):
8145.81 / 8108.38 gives -0.29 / 3.18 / 3.26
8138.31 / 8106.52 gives 0.48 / 3.30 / 3.15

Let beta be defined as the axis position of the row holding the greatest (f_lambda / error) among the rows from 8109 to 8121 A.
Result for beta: 8117.72 A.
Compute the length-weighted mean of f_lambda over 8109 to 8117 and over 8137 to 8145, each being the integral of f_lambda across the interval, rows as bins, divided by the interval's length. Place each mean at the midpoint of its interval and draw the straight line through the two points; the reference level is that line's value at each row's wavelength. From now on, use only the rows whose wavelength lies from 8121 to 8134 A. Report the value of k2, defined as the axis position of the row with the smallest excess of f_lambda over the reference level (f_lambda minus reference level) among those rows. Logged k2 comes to 8121.46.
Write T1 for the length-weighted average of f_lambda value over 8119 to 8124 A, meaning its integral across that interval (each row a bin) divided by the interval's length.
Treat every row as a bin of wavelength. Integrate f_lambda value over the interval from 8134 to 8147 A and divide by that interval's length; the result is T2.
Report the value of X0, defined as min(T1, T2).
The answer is 23.48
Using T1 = 23.5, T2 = 25.8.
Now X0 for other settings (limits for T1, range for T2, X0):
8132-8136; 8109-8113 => 24.20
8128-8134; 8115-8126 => 24.60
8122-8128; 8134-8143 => 24.80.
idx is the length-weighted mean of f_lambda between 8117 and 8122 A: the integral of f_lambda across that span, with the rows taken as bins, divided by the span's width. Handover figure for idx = 23.8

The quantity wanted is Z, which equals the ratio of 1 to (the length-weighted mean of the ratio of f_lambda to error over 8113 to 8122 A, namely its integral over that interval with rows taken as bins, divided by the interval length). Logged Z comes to 0.0450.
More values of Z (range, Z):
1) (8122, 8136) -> 0.0474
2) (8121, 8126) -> 0.0433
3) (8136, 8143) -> 0.0421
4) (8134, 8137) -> 0.0483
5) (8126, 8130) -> 0.0551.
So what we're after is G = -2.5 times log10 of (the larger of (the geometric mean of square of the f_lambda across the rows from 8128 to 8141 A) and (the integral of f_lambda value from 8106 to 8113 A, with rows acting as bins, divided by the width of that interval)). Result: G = -7.10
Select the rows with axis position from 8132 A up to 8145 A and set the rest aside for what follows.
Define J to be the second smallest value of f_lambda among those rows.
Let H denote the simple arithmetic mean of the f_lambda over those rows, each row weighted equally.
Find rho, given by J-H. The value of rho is -1.02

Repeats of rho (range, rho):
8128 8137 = -0.76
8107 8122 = -1.18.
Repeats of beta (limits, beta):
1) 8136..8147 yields 8140.19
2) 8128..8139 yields 8138.31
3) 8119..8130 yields 8123.33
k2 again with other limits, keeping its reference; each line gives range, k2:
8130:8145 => 8136.44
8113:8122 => 8121.46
